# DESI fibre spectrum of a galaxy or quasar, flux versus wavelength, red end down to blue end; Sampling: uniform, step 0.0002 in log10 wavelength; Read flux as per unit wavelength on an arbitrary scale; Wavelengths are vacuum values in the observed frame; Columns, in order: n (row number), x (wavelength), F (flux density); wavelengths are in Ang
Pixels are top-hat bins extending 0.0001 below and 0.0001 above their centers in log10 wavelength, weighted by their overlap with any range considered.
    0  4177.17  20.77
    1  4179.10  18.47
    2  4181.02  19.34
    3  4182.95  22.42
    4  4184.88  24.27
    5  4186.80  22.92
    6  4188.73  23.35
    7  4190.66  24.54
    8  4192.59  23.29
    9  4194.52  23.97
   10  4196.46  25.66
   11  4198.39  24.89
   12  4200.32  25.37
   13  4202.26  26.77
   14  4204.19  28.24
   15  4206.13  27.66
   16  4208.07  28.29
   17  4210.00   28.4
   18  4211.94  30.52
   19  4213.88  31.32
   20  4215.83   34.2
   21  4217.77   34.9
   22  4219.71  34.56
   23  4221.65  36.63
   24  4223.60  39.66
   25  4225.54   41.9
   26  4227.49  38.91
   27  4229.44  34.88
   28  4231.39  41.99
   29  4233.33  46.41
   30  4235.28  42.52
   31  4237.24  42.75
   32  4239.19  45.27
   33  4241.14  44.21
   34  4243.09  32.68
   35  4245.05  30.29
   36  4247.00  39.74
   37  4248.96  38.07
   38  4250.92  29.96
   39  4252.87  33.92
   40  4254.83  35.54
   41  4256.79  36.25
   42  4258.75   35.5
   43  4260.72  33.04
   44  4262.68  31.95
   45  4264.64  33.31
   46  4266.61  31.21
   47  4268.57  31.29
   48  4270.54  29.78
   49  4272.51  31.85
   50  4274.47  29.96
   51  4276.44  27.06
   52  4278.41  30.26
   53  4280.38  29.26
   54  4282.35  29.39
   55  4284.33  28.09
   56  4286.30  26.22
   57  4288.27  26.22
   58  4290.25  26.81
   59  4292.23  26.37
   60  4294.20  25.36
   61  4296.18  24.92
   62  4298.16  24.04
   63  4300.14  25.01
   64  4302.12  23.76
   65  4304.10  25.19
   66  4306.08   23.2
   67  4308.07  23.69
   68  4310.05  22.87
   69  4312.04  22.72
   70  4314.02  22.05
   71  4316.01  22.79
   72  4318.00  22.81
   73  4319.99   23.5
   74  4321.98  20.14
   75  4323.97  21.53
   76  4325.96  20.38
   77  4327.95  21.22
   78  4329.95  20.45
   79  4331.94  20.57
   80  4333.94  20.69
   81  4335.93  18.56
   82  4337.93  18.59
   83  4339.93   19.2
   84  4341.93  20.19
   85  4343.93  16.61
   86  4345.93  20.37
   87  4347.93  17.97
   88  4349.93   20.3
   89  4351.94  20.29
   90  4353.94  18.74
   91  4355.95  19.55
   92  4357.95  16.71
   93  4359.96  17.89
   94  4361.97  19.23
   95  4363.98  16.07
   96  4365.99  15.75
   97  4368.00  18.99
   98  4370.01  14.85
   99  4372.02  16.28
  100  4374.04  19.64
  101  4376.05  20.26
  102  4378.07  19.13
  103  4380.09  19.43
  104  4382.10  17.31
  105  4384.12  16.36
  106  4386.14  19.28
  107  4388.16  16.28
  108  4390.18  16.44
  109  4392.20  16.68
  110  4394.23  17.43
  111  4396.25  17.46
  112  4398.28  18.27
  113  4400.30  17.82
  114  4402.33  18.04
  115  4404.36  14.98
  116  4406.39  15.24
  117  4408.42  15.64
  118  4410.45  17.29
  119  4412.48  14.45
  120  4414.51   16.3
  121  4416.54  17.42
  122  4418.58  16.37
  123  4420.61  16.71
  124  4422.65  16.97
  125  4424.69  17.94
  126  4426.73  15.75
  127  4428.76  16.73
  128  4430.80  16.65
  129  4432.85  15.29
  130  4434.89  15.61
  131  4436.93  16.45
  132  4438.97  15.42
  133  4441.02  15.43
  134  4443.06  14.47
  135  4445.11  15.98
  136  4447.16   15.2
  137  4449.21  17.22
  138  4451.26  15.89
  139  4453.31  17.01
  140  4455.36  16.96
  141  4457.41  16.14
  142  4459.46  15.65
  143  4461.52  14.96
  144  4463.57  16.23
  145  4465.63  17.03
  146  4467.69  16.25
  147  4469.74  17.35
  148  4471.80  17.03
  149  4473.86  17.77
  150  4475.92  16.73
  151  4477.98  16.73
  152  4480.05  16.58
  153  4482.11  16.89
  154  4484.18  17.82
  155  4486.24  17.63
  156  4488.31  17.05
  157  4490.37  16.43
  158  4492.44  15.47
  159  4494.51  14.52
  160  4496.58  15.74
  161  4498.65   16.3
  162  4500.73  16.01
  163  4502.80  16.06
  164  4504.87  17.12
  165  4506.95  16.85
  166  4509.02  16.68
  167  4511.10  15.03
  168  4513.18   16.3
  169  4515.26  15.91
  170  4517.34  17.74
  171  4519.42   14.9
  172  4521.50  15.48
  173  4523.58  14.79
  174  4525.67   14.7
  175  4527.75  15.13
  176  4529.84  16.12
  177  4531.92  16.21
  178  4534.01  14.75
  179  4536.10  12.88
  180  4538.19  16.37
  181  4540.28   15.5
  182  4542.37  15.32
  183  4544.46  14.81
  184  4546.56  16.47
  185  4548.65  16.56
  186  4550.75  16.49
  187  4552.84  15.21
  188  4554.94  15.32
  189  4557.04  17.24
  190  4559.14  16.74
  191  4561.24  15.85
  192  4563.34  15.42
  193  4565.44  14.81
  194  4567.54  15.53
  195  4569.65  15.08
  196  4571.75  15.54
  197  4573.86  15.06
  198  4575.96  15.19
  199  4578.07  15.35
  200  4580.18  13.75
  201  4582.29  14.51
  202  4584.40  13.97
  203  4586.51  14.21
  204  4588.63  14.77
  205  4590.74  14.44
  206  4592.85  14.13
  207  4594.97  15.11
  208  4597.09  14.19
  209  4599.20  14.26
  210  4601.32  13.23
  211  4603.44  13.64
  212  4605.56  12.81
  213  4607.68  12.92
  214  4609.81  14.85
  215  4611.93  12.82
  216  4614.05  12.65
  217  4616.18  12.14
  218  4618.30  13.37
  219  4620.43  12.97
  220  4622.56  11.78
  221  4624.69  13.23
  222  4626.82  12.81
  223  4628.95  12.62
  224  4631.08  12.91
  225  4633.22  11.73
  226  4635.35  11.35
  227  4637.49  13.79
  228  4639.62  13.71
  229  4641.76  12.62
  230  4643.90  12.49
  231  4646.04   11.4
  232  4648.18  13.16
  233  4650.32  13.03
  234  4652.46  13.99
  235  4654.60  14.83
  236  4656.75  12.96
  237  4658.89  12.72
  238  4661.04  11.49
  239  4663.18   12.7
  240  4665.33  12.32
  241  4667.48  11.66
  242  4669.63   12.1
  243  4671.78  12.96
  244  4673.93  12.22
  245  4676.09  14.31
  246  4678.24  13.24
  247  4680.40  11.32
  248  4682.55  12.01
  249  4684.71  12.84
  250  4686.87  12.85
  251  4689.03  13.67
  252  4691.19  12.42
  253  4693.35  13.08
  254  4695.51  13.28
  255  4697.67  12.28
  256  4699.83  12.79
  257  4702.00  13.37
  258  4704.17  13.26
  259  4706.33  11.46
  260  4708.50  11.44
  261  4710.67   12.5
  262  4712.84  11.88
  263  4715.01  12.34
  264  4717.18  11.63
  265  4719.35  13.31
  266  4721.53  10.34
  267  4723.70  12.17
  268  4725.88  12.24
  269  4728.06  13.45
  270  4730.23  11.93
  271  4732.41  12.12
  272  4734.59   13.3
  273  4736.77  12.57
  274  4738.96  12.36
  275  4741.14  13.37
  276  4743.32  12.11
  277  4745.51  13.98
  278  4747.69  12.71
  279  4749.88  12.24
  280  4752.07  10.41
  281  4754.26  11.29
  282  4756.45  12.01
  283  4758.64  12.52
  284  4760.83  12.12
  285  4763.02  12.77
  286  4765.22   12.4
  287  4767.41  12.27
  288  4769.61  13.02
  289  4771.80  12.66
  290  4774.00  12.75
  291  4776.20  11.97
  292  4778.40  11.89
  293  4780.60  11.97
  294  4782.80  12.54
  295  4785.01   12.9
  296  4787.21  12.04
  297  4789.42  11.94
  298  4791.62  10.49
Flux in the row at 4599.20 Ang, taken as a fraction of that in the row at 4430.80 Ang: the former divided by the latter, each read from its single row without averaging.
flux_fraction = 0.86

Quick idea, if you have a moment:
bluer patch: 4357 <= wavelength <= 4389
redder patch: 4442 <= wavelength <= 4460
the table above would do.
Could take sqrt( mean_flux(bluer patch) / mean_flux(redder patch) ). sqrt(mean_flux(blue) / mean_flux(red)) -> 1.05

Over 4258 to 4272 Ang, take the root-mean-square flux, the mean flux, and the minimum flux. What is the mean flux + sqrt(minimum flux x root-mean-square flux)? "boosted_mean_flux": 63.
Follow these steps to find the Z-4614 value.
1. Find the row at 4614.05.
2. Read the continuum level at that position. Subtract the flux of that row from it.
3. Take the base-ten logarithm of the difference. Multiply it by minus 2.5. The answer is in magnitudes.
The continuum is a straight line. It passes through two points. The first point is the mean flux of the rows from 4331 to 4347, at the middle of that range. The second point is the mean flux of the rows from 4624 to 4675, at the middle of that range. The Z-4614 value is 0.24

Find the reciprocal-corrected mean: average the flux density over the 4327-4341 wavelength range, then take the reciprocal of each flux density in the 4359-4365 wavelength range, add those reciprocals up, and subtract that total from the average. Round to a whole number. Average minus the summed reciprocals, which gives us 20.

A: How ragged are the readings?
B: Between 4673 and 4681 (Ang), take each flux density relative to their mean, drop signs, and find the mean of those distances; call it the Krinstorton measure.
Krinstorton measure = 1.0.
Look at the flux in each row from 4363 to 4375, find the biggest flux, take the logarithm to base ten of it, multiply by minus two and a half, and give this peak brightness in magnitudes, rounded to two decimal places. -3.23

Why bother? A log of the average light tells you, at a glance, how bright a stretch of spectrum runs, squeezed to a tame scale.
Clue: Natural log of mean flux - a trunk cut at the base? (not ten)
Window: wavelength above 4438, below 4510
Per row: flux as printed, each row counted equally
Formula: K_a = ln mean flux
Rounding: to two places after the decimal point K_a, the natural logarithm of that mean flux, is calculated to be 2.79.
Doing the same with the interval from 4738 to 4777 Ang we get 2.52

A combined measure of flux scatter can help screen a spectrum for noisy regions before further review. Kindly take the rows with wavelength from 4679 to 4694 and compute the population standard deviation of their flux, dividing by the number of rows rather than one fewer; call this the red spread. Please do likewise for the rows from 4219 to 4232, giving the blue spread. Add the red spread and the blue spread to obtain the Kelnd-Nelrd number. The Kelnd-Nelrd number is 3.6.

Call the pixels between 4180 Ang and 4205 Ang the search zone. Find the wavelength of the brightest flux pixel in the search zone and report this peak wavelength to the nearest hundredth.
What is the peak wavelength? 4204.19 Ang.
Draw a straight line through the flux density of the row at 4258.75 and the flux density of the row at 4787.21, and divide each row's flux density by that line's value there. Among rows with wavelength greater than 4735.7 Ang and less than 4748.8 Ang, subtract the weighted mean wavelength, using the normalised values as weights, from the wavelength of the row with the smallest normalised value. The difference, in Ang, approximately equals 1.0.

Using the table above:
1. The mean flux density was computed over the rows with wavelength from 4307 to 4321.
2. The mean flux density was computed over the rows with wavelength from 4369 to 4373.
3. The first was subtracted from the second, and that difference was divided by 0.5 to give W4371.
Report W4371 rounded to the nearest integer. -15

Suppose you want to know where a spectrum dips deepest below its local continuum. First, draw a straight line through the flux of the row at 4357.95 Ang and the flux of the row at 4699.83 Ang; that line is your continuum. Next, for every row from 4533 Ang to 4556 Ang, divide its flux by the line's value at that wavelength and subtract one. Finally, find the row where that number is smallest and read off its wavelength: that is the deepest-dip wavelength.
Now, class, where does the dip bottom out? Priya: 4536.10 Ang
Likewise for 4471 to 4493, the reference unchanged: 4492.44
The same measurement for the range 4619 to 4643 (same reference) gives 4635.35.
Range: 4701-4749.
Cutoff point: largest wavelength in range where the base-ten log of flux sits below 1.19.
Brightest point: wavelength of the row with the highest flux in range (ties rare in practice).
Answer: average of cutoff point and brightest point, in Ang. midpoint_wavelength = 4746.6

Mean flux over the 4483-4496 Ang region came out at 16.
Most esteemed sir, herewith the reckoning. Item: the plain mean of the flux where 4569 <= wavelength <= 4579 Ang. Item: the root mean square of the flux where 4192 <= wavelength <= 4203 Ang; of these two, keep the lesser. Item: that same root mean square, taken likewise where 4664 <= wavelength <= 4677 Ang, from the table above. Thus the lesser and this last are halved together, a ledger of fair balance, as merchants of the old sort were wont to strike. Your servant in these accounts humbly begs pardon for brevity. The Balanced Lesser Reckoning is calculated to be 13.9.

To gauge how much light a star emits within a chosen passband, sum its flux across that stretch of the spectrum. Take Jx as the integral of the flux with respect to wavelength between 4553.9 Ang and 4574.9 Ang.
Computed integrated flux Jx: 329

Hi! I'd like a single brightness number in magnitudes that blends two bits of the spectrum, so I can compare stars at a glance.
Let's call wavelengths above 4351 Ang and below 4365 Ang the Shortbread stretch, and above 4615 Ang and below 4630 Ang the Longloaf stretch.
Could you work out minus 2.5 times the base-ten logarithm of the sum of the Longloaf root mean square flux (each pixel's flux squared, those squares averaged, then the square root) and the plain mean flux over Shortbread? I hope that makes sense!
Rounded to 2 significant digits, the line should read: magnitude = -3.7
